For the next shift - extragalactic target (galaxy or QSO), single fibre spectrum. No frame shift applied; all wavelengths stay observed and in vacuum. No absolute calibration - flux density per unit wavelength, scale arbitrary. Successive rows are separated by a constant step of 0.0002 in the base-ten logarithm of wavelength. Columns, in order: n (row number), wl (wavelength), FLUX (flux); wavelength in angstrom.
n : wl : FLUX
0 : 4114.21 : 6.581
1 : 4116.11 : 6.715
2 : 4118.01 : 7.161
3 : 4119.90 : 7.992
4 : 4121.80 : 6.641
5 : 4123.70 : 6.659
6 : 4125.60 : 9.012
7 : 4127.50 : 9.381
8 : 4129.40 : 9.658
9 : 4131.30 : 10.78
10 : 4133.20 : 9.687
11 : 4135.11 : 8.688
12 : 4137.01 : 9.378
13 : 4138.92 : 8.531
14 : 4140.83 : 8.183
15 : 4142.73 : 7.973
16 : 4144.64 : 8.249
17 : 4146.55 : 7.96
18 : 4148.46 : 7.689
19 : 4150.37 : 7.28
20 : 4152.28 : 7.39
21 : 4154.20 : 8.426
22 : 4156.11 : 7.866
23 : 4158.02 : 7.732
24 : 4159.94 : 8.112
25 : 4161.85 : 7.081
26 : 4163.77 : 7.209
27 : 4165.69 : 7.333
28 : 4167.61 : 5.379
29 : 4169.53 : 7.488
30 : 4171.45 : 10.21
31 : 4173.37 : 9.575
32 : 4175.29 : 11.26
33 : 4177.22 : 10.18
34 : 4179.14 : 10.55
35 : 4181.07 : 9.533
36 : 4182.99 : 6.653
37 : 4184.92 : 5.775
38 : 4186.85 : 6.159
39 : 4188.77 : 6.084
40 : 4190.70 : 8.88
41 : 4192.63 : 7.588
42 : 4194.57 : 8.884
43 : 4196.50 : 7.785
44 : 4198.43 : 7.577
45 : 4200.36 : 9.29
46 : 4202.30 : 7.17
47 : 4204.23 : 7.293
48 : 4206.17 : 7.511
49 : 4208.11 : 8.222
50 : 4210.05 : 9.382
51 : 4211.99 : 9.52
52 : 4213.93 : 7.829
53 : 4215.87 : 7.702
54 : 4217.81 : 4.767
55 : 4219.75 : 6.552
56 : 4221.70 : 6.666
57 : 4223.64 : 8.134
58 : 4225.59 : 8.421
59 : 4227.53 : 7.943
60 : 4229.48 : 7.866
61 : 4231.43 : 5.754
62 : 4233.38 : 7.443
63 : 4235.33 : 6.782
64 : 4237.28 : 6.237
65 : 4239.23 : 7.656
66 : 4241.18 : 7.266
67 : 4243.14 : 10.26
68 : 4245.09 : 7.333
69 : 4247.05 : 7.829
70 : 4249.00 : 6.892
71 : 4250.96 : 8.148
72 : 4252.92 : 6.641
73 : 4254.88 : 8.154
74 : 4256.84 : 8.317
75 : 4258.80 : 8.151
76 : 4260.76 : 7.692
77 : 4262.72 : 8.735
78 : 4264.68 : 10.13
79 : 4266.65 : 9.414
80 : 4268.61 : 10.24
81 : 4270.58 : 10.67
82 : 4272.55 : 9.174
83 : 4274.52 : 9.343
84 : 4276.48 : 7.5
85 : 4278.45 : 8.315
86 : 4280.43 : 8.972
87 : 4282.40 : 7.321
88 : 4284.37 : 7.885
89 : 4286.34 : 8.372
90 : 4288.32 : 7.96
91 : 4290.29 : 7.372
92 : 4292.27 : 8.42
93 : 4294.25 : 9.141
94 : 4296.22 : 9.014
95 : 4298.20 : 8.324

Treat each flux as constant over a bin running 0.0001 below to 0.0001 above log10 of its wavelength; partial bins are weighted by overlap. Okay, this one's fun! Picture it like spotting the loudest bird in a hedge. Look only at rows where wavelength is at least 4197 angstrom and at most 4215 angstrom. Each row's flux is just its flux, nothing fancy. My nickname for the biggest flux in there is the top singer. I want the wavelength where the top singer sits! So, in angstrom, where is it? 4211.99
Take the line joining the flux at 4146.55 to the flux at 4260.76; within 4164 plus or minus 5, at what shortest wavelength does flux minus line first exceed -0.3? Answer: 4159.94 angstrom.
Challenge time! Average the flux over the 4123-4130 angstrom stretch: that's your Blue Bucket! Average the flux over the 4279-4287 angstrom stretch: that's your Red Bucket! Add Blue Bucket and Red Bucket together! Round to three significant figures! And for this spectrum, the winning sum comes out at 16.8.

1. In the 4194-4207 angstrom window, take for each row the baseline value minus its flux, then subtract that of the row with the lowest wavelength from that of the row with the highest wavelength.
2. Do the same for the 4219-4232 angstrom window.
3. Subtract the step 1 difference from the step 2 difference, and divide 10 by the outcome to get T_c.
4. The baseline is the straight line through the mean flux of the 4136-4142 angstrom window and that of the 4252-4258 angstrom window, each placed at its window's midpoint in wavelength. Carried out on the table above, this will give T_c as -17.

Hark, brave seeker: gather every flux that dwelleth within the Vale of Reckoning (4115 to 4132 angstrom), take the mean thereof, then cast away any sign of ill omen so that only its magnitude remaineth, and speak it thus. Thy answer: 8.2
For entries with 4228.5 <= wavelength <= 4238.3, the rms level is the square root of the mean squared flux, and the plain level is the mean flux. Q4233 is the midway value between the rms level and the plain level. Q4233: 6.8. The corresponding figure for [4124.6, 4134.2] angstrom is 9.7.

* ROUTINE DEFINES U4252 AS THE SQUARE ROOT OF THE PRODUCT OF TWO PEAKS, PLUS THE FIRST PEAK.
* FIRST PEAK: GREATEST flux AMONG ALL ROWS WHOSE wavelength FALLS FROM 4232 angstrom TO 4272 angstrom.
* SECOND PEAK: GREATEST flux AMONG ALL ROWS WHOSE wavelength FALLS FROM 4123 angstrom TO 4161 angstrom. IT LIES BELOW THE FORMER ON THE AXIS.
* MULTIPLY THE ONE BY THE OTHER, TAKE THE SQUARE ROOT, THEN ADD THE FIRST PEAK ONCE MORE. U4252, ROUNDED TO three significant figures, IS 21.4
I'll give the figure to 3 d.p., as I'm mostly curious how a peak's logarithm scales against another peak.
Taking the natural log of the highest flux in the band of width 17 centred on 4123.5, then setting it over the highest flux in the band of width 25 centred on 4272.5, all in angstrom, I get 0.223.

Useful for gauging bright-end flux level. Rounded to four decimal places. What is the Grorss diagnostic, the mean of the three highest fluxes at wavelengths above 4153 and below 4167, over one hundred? 0.0813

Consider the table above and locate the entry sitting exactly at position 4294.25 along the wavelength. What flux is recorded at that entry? 9.141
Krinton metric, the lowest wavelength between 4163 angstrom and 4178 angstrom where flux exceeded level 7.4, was 4169.53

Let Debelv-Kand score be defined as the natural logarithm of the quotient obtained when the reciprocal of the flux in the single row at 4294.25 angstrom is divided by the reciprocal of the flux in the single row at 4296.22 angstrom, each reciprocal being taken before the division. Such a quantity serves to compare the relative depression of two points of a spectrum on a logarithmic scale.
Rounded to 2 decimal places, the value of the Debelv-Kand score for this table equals -0.01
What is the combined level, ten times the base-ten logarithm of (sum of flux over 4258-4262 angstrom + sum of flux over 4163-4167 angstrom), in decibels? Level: 14.8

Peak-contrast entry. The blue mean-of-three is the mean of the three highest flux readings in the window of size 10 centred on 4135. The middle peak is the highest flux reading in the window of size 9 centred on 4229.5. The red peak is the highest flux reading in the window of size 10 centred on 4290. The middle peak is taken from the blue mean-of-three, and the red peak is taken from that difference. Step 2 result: -7.6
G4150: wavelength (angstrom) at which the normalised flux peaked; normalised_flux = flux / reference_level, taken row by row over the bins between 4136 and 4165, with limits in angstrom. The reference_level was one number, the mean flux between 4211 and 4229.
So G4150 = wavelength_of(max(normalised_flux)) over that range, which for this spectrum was 4137.01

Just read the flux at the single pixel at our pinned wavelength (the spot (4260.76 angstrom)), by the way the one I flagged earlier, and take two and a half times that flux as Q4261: 19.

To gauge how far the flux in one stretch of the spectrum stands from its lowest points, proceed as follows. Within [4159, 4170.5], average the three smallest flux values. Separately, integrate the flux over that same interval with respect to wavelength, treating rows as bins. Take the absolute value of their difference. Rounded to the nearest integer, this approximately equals 75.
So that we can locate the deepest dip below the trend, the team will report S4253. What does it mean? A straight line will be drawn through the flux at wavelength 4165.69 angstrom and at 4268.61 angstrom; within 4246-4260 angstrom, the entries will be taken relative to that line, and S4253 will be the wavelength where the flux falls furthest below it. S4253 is 4252.92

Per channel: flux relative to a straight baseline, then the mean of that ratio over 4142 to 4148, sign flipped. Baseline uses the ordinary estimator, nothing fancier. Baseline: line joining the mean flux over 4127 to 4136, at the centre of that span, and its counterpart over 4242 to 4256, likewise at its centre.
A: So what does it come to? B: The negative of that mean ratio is -0.85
